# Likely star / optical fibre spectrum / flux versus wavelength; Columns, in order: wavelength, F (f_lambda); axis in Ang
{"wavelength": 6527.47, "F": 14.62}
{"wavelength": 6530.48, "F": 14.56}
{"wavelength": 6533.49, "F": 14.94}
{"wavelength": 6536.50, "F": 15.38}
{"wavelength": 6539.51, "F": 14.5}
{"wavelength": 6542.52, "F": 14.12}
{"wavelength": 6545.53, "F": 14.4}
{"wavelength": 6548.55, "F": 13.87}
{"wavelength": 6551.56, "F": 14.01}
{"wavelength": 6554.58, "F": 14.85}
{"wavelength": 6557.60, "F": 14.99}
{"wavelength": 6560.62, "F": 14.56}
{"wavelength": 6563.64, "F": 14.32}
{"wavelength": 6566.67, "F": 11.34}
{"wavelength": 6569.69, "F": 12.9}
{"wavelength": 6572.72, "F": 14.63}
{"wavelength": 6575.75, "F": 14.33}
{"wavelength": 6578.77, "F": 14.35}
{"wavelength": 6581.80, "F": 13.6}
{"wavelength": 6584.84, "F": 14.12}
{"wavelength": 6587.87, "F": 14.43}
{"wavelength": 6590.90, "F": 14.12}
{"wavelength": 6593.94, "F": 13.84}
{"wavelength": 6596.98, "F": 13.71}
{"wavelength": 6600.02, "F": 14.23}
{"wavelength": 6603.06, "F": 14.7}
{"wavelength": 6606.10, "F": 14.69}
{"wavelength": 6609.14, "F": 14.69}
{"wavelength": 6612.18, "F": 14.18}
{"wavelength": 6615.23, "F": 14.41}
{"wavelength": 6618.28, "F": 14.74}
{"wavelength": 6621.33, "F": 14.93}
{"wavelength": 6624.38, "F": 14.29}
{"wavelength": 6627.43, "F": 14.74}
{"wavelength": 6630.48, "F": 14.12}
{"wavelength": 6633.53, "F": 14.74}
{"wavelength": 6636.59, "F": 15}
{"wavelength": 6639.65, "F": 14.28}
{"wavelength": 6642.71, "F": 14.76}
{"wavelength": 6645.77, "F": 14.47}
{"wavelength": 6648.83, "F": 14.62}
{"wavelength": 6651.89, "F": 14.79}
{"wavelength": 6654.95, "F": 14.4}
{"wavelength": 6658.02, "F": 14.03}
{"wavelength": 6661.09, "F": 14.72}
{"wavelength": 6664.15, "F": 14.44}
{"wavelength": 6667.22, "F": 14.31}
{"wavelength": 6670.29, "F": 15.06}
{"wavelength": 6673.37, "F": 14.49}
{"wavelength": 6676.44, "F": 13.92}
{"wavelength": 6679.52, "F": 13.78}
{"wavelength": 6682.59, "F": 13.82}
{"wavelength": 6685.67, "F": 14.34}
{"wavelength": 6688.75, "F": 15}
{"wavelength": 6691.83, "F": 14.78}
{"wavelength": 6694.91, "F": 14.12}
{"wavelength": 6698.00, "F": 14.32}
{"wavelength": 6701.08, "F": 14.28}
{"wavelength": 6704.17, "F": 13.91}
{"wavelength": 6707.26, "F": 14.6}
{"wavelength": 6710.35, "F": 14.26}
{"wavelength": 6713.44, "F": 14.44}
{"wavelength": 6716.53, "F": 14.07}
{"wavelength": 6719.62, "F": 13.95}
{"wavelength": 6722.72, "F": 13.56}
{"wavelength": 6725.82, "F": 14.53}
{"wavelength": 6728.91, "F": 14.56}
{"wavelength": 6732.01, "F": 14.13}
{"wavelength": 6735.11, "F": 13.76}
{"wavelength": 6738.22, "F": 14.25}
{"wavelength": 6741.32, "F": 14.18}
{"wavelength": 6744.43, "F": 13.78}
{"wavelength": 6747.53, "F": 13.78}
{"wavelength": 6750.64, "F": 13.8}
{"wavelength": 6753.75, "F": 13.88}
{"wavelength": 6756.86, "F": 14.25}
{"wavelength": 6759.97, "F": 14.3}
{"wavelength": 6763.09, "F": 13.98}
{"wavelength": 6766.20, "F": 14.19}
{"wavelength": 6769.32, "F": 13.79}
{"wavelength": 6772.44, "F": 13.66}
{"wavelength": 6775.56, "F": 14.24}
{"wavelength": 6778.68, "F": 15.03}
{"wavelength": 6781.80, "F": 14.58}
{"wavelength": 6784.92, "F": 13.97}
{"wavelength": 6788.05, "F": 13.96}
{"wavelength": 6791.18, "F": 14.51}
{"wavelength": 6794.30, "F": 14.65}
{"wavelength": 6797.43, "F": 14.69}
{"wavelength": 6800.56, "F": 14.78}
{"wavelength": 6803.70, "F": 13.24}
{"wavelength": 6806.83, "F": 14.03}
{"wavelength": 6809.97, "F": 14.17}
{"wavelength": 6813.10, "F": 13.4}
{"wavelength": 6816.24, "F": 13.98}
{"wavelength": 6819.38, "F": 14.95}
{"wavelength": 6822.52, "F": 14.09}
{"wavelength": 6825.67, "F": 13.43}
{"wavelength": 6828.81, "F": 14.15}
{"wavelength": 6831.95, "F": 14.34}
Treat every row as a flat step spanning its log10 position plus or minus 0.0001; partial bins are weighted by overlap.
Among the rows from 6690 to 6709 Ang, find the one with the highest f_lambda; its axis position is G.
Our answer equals 6691.83 Ang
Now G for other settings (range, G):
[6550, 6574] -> 6557.60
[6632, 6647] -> 6636.59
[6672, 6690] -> 6688.75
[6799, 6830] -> 6819.38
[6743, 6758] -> 6756.86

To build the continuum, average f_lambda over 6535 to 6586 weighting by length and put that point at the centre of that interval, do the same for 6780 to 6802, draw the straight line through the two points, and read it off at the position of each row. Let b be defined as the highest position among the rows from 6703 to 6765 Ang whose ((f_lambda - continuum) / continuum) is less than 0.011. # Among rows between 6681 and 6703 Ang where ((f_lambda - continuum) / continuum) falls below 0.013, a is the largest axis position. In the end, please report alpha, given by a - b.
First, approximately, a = 6701.08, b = 6763.09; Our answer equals -62.0 Ang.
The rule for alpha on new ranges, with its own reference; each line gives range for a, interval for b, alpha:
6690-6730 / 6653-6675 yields 58.6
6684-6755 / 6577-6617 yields 141.6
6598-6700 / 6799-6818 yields -118.2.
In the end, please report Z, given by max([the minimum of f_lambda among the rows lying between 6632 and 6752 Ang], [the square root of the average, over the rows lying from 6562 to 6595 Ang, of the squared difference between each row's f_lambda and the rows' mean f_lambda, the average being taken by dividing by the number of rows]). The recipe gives 13.6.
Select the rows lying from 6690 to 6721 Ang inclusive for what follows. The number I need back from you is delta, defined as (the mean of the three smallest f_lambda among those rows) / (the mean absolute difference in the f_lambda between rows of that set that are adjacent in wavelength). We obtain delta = 42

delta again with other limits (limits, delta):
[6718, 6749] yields 39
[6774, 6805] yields 29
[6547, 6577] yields 14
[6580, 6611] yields 48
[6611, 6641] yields 31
